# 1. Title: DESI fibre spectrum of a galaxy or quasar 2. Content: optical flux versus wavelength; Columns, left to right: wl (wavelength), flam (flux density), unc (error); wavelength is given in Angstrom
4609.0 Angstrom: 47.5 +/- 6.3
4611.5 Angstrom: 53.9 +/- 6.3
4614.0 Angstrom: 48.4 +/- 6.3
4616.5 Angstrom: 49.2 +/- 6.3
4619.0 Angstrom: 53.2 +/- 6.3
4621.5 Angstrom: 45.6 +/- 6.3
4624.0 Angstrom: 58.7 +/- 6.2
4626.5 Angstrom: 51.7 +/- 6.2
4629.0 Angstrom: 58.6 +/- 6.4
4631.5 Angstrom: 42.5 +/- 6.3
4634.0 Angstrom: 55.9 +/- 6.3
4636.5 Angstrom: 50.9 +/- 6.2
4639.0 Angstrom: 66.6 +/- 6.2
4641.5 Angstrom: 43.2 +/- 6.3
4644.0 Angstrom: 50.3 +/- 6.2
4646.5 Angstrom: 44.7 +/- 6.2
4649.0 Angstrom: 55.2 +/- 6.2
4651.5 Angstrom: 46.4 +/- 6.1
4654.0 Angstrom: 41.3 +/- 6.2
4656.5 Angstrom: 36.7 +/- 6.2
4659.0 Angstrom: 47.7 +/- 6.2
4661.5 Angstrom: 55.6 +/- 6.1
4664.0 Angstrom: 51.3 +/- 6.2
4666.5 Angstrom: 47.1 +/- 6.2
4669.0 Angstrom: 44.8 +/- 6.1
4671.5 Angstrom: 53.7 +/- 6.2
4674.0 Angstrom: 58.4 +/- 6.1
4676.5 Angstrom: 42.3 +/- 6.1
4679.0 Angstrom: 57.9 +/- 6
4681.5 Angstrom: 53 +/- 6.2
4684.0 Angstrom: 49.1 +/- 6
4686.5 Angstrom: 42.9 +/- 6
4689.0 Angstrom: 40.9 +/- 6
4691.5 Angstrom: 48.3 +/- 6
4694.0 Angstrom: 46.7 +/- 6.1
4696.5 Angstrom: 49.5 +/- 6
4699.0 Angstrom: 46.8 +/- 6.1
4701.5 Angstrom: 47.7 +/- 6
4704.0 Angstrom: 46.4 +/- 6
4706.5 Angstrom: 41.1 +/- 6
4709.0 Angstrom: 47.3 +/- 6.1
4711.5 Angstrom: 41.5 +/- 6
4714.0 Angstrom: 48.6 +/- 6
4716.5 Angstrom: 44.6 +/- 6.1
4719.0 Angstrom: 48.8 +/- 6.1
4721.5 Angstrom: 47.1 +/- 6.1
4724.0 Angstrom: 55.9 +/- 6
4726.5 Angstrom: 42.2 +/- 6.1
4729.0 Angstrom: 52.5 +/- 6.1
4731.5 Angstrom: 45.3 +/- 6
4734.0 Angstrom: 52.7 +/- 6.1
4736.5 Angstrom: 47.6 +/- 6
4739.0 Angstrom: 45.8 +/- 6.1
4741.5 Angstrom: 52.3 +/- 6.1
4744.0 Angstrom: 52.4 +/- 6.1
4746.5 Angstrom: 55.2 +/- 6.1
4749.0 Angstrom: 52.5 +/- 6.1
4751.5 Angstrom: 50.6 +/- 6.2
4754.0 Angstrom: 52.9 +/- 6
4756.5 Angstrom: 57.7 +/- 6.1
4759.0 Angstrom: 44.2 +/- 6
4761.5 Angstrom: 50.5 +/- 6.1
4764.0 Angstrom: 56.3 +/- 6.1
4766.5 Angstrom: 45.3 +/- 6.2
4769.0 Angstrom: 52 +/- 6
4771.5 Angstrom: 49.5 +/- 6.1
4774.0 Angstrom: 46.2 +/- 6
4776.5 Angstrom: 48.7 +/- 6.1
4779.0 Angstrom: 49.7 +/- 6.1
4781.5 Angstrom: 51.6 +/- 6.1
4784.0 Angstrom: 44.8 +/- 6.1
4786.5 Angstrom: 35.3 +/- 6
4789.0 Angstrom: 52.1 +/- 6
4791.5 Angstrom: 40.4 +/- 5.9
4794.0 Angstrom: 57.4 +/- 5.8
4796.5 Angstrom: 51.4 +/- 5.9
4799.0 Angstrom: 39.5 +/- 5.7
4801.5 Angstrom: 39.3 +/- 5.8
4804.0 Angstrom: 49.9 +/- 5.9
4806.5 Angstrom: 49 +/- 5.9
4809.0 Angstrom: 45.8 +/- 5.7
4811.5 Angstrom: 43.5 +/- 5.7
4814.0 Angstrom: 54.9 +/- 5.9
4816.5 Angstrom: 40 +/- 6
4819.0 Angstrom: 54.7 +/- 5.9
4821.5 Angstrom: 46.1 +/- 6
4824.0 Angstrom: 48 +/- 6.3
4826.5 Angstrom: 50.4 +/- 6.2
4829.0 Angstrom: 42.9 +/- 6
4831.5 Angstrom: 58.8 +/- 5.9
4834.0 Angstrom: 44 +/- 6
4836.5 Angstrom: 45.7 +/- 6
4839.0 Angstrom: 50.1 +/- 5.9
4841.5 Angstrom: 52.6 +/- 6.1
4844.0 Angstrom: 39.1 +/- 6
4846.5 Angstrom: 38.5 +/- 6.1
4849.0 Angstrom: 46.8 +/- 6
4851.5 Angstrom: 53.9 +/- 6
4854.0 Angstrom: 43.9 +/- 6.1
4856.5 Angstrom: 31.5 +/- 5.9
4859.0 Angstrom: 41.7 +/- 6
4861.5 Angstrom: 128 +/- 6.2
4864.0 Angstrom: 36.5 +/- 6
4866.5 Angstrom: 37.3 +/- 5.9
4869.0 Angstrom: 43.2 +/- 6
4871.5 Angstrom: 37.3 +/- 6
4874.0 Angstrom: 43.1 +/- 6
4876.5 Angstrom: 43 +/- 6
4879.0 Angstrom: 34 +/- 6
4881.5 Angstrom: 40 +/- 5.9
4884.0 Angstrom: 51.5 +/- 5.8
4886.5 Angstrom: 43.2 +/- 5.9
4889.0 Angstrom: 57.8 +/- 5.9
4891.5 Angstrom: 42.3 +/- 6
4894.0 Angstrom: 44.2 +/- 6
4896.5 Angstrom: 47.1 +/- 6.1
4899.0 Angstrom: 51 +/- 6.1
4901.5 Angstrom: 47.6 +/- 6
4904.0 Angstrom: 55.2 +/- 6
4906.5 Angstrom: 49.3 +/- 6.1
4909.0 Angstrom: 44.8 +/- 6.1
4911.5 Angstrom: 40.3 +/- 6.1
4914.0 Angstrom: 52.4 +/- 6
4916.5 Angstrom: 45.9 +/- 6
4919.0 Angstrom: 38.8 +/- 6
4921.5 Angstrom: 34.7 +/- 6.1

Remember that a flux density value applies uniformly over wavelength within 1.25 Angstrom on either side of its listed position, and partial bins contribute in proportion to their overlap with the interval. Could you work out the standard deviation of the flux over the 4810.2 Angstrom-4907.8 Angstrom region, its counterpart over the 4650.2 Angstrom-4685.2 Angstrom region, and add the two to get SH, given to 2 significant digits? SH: 21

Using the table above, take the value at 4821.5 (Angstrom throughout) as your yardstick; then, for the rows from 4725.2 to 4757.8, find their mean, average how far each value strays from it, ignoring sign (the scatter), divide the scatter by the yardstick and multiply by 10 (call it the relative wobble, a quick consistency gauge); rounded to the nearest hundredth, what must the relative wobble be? 0.74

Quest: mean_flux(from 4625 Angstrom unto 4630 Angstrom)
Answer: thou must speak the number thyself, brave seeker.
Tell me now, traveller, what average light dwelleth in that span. 55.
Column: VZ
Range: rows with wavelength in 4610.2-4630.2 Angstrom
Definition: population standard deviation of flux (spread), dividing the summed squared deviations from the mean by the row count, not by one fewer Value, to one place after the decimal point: 4.4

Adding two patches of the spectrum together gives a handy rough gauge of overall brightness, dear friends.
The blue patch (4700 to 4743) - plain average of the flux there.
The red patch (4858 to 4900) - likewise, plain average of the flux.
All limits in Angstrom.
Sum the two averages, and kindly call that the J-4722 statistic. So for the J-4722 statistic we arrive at 95.8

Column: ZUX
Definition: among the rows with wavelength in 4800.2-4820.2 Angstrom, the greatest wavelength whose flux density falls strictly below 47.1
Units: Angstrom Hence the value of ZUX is 4816.5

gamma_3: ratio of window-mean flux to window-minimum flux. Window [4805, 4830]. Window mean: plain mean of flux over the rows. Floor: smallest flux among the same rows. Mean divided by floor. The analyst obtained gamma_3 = 1.19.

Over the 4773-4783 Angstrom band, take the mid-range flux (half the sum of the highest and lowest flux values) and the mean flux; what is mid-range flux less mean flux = -0.1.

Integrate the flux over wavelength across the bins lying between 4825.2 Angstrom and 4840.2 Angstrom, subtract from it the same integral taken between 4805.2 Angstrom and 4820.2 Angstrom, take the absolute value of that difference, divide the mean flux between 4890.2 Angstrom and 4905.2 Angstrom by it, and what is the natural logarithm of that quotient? 1.6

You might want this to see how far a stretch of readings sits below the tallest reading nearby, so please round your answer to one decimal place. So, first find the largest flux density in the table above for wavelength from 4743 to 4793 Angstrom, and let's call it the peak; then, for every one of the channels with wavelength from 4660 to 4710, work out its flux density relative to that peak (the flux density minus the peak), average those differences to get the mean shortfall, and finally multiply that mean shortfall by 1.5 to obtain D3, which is -13.7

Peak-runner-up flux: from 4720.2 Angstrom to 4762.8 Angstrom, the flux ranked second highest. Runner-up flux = 55.9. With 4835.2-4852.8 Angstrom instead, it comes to 52.6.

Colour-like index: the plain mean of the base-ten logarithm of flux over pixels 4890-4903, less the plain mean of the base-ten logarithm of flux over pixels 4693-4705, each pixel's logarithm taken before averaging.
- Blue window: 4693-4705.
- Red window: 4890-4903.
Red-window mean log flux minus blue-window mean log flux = -0.01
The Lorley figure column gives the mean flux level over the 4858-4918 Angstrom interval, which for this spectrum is 48.2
